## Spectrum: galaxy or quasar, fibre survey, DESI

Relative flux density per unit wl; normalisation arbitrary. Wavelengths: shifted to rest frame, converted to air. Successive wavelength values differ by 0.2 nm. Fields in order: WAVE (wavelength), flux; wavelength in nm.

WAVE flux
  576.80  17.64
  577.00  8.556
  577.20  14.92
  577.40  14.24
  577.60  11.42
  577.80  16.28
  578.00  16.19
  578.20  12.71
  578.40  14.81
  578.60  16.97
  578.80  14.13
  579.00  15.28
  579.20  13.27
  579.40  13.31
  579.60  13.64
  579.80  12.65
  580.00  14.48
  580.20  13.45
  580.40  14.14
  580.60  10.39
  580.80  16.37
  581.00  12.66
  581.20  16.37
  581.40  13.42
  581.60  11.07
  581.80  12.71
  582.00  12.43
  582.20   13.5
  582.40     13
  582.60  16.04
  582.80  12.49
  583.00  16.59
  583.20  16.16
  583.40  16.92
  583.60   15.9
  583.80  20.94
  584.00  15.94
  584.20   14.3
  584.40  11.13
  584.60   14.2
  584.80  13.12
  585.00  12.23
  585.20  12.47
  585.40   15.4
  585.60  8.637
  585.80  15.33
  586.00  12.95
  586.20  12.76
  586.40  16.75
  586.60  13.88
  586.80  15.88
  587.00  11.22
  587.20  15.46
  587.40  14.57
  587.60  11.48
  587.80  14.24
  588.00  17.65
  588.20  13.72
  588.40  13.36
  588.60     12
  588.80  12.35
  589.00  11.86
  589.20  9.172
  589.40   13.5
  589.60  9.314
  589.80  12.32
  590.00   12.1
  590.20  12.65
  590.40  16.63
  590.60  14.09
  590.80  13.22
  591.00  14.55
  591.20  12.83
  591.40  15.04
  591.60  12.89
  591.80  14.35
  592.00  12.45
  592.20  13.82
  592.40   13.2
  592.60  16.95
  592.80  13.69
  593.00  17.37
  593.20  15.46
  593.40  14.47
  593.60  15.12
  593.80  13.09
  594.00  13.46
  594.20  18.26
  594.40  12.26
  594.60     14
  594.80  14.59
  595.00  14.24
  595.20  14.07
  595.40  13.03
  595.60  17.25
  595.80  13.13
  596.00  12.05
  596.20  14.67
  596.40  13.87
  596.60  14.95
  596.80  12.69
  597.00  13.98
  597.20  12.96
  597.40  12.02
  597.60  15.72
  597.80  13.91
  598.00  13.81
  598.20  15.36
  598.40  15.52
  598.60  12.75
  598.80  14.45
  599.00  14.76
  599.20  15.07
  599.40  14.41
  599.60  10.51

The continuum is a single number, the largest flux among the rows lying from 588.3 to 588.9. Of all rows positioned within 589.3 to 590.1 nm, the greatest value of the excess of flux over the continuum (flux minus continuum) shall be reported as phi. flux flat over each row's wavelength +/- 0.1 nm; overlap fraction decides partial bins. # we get 0.1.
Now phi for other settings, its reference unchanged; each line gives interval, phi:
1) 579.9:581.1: 3.0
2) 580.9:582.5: 3.0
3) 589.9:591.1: 3.3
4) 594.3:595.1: 1.2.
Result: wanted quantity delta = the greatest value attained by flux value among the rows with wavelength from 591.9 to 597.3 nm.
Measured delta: 18.26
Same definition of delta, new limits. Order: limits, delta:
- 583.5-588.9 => 20.94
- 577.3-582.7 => 16.97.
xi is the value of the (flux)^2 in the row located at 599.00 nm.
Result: 218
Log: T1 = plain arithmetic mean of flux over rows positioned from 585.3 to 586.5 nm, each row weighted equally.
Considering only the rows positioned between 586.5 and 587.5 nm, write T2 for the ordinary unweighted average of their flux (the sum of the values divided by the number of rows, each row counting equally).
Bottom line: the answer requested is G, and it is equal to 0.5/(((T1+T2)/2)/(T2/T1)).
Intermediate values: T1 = 13.6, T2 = 14.2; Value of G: 0.037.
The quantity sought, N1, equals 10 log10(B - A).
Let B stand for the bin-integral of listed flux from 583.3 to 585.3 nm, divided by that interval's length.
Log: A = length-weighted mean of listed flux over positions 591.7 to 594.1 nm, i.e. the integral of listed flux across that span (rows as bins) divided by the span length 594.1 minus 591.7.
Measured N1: -6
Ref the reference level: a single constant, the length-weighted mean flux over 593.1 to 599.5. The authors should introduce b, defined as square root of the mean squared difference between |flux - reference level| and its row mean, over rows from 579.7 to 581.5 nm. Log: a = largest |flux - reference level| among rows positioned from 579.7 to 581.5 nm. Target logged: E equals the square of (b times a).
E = 18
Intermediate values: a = 3.8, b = 1.10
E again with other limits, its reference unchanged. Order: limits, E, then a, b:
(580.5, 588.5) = 83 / 6.7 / 1.36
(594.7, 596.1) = 10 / 3.0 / 1.03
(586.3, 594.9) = 40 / 5.1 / 1.25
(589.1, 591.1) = 69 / 5.1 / 1.65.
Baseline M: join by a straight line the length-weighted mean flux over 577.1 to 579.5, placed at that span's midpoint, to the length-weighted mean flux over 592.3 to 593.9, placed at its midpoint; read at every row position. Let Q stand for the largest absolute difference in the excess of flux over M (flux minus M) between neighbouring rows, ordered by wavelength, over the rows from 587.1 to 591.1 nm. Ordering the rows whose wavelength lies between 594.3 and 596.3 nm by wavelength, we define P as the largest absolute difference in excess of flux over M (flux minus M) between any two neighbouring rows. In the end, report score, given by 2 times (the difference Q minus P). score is 0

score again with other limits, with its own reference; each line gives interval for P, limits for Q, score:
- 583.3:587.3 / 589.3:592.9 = -5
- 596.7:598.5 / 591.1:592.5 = -3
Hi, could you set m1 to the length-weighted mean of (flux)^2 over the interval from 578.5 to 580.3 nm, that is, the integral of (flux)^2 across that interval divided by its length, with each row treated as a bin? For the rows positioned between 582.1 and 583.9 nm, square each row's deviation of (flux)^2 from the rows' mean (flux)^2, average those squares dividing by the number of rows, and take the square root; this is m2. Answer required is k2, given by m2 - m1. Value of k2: -121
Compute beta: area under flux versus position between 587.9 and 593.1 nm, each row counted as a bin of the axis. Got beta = 70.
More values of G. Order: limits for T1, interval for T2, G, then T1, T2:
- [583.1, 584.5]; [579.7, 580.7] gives 0.028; 15.9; 13.0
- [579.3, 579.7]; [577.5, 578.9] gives 0.039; 13.5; 14.6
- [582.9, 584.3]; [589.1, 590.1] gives 0.024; 16.7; 11.3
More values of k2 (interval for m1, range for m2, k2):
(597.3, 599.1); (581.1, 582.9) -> -159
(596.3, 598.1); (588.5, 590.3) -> -160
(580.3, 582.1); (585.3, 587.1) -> -118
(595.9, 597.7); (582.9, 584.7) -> -108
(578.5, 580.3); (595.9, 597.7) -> -167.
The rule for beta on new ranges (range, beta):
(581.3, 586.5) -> 73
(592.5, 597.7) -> 75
